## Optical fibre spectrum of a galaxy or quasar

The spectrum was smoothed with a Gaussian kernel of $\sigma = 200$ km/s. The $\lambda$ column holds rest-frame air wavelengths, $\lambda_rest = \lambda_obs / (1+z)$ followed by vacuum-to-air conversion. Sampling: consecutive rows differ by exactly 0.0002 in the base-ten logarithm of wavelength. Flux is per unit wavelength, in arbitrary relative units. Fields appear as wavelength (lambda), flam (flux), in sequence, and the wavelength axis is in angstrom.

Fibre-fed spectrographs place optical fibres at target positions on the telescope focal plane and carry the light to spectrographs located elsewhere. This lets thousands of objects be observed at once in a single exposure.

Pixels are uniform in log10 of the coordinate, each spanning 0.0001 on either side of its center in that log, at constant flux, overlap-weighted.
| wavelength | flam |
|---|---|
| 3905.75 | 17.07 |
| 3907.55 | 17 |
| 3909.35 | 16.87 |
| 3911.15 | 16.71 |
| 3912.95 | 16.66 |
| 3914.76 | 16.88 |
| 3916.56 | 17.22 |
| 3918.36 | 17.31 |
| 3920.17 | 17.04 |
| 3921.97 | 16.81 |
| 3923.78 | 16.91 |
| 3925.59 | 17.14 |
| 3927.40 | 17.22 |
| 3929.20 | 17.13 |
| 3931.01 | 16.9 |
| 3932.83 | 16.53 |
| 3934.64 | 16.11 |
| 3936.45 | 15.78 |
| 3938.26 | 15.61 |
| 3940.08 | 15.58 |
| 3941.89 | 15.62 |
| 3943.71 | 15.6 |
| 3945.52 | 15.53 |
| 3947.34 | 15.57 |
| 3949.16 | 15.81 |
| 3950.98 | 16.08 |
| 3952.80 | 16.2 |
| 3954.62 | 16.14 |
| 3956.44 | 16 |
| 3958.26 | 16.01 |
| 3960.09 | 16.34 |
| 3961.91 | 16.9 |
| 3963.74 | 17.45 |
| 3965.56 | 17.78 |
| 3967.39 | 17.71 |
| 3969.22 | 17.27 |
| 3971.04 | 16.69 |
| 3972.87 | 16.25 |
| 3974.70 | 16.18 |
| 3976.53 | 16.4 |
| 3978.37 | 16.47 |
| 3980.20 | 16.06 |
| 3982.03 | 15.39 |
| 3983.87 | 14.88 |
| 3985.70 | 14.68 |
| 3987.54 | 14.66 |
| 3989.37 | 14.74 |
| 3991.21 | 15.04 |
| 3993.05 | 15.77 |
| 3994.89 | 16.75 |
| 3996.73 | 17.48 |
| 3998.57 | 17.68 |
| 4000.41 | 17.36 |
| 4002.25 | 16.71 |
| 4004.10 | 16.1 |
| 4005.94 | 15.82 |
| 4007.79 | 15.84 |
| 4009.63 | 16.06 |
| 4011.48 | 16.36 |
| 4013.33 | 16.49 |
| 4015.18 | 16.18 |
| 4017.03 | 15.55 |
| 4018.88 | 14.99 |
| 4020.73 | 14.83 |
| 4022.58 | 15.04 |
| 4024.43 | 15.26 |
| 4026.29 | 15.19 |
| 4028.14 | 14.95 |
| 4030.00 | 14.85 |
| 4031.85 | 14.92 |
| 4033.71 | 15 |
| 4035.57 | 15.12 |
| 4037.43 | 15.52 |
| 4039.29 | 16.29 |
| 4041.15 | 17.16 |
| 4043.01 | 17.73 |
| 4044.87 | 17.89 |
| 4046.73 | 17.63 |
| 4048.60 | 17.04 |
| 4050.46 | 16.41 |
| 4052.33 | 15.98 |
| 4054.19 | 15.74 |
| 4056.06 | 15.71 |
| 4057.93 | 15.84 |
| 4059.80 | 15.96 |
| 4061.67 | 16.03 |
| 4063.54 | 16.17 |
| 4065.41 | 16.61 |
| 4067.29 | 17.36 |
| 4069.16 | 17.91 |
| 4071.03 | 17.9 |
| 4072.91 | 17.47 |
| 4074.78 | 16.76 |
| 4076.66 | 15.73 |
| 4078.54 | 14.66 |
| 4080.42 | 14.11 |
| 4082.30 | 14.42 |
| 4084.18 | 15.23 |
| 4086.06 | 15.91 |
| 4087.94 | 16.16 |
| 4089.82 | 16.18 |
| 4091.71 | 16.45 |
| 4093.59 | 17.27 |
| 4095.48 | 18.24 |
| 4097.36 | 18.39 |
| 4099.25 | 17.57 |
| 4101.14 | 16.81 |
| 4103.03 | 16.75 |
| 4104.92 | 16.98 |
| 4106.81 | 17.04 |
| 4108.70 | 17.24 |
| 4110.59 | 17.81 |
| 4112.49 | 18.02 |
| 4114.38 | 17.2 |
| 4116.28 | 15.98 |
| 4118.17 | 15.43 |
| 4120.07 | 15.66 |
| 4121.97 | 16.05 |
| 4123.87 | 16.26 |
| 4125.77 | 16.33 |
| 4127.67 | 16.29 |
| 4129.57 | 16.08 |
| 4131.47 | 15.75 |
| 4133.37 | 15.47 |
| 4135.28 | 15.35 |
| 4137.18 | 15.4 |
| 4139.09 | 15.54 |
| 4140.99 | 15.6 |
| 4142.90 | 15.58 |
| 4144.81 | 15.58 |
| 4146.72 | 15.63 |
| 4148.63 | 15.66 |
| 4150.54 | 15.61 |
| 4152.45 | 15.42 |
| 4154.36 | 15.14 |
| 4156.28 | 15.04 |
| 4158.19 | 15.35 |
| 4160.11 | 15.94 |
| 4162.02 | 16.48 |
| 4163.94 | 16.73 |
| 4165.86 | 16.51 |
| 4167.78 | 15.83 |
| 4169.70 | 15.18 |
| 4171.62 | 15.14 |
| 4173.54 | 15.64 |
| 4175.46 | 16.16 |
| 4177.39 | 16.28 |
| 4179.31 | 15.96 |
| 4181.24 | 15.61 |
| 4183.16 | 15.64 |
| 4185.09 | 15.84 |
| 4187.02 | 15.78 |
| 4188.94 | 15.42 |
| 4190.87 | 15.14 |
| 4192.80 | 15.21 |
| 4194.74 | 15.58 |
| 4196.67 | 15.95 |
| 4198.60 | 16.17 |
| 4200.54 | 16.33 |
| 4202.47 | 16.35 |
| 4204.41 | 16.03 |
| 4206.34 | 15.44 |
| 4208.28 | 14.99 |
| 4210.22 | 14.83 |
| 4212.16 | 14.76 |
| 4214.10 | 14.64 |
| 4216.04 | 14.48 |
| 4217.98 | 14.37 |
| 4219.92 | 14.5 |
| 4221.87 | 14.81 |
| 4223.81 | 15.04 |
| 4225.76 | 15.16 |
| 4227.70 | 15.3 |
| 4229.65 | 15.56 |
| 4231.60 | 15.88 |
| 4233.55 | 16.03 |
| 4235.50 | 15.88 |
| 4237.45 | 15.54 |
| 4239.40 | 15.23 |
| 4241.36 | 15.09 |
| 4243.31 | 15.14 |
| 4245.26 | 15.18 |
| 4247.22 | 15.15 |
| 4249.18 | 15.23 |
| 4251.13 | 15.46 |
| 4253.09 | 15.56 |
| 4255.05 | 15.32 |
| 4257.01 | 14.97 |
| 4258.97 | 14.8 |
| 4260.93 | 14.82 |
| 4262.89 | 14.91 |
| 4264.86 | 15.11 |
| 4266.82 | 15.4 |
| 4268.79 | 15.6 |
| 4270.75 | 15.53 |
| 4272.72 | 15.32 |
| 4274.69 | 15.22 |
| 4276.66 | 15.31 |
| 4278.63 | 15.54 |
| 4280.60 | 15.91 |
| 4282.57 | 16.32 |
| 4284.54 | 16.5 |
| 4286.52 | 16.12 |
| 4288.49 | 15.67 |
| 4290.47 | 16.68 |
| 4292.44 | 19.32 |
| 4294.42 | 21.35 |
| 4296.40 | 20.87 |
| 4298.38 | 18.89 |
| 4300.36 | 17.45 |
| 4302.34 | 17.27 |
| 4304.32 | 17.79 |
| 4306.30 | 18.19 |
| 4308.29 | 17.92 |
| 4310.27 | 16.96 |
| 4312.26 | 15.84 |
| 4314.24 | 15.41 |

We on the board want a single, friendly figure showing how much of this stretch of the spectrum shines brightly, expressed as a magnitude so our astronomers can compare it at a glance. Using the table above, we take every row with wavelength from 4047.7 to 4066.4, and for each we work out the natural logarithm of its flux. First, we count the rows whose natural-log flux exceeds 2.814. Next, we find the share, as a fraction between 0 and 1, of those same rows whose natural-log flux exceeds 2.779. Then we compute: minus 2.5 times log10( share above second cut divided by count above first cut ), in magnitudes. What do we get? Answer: 1.0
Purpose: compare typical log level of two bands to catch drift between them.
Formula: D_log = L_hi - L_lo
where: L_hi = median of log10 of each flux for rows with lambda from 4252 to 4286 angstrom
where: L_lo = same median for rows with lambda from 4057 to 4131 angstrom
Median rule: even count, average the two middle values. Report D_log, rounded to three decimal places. -0.028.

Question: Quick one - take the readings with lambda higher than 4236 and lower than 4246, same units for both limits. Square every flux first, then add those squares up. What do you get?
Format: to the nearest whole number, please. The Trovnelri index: 1161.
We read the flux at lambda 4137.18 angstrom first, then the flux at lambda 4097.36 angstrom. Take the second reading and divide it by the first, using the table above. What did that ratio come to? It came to 1.19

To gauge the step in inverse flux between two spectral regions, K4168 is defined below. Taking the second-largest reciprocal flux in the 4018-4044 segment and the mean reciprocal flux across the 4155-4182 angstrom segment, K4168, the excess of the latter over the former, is -0.0042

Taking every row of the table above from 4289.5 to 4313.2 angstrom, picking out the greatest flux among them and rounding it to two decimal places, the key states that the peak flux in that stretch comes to 21.35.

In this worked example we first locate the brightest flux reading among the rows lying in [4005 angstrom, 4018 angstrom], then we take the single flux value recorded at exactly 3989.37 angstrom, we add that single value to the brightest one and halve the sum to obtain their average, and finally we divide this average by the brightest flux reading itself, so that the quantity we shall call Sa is 0.947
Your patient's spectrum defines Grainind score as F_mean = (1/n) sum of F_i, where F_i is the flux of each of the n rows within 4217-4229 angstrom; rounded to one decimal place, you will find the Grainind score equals 14.9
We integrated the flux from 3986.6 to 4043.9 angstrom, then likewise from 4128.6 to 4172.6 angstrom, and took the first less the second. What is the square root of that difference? 15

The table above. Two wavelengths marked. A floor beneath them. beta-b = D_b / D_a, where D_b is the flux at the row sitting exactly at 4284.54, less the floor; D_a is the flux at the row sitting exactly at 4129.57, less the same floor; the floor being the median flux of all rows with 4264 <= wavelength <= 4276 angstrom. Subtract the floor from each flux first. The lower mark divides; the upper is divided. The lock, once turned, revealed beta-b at 1.6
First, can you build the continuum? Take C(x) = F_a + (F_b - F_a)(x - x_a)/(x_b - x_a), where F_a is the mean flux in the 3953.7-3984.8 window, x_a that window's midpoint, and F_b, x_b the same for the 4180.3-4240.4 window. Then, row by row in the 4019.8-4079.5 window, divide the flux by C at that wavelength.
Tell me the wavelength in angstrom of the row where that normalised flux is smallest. 4020.73 angstrom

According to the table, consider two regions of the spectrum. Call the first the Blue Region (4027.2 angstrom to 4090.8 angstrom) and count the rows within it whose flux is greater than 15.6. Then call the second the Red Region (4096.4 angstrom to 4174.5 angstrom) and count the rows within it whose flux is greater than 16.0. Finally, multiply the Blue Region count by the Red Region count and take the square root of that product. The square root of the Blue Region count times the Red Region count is 21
